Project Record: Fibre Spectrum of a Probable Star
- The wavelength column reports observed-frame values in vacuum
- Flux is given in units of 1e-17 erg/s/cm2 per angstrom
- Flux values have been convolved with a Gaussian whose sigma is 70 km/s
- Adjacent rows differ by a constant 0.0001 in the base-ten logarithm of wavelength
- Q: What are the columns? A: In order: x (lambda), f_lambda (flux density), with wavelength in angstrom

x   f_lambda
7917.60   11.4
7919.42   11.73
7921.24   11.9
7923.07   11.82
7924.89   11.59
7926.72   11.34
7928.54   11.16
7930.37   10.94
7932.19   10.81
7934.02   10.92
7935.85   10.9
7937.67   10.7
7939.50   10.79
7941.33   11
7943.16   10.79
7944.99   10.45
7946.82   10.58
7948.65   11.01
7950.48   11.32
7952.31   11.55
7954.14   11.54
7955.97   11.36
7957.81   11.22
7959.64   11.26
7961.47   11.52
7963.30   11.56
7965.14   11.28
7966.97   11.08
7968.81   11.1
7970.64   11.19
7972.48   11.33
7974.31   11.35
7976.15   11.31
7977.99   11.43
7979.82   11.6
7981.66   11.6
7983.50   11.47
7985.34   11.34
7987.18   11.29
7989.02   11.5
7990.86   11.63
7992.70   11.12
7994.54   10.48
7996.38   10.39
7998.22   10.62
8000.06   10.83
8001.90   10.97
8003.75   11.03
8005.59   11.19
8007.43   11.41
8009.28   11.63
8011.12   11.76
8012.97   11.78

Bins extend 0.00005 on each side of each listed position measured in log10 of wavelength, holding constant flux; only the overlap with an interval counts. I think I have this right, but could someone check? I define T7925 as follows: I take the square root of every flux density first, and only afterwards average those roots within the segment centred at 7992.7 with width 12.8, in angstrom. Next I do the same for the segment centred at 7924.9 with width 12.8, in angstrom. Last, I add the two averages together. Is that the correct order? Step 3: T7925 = 6.71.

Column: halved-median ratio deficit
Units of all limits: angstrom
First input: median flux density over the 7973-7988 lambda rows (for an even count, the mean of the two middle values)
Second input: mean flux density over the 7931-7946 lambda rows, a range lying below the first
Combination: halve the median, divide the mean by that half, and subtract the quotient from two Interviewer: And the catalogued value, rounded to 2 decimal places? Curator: 0.10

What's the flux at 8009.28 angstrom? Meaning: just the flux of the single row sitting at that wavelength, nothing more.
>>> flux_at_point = 11.63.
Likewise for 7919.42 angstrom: 11.73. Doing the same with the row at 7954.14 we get 11.54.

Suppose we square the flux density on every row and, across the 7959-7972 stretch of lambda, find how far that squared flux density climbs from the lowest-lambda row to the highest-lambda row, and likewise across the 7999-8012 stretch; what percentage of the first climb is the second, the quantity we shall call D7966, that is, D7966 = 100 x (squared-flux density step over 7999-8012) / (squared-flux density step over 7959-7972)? -1337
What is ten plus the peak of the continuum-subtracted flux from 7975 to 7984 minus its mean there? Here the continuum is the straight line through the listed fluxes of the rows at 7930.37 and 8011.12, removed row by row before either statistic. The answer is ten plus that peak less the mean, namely 10.12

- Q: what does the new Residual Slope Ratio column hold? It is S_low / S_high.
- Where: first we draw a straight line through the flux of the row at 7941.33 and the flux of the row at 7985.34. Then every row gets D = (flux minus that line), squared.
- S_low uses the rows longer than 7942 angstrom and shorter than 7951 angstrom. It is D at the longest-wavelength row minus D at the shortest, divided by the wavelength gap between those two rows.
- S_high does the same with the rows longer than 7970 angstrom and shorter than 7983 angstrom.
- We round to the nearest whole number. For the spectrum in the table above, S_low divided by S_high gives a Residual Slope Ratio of 0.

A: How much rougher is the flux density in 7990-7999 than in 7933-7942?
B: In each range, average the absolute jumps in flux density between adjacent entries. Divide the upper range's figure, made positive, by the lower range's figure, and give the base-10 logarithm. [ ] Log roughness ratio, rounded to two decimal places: 0.45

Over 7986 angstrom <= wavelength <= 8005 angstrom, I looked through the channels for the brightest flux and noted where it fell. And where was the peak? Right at 7990.86 angstrom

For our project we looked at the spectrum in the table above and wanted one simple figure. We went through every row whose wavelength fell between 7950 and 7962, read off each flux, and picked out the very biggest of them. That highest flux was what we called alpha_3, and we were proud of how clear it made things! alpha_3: 11.55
